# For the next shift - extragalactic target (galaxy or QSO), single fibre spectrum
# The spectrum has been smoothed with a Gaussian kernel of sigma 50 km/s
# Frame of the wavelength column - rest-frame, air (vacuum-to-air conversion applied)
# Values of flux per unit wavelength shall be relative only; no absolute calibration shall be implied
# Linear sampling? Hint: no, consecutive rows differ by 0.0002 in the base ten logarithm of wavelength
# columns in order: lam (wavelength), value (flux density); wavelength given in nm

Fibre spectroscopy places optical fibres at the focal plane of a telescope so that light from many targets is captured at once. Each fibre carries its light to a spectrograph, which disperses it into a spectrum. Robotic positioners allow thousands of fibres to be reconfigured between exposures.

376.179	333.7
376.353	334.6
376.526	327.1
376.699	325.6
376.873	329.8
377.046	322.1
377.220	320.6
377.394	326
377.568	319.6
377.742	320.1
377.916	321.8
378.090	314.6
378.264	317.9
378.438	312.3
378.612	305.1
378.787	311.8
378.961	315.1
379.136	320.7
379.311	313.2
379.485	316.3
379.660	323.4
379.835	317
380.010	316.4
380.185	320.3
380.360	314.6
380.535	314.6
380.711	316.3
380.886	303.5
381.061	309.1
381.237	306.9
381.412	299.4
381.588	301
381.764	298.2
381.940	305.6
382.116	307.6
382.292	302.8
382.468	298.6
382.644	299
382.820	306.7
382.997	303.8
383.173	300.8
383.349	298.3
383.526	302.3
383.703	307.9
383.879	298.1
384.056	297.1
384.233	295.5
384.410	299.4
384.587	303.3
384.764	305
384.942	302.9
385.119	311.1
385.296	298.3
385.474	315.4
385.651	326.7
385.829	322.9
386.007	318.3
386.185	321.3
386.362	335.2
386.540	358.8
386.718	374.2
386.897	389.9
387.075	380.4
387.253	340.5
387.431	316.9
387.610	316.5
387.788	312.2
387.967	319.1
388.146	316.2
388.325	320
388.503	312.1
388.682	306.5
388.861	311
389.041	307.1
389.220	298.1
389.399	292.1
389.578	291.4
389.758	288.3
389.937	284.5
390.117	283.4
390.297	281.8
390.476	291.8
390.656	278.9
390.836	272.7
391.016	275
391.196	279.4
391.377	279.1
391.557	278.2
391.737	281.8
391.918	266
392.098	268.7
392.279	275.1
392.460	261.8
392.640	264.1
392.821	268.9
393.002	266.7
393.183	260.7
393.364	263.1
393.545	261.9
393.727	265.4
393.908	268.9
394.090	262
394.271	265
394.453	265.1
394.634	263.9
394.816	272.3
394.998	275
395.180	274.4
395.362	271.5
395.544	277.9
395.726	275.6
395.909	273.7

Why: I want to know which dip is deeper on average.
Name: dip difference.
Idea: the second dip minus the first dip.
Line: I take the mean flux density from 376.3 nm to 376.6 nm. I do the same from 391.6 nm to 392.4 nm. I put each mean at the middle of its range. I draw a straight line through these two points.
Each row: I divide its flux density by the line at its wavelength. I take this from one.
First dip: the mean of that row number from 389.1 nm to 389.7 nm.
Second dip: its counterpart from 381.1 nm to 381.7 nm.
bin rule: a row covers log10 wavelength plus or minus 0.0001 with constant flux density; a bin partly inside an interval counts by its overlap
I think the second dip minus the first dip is 0.07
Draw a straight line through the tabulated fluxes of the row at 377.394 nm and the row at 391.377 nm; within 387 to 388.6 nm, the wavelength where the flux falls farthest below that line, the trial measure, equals 387.788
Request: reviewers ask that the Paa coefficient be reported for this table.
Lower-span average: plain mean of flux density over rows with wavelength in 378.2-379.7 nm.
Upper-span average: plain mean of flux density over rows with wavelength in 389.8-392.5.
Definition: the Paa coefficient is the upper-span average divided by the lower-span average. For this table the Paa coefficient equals 0.88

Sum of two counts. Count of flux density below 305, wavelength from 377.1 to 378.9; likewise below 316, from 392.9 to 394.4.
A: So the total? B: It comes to 8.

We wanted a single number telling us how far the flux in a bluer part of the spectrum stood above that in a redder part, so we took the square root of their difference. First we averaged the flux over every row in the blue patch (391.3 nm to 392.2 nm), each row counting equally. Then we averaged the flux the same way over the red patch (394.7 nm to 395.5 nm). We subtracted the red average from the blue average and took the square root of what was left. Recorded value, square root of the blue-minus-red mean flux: 1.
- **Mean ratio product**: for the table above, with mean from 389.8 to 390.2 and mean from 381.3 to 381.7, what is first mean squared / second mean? 269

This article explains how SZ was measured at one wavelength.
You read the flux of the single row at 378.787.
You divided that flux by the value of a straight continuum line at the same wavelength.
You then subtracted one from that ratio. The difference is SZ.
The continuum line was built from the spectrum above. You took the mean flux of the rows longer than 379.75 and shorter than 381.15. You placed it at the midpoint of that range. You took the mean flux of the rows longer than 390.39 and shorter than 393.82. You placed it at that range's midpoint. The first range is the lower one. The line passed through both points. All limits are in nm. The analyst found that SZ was -0.03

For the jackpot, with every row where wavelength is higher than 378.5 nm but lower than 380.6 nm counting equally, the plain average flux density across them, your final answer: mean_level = 316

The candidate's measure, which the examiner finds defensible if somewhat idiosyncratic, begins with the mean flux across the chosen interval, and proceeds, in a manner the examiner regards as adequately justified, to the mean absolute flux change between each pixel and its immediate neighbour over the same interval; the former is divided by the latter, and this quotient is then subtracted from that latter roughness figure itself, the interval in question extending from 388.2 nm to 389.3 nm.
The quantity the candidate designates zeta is -44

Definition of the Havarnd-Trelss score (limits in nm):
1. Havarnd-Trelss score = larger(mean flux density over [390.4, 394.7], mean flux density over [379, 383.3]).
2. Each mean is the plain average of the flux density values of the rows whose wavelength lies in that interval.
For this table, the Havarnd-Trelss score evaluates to 309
